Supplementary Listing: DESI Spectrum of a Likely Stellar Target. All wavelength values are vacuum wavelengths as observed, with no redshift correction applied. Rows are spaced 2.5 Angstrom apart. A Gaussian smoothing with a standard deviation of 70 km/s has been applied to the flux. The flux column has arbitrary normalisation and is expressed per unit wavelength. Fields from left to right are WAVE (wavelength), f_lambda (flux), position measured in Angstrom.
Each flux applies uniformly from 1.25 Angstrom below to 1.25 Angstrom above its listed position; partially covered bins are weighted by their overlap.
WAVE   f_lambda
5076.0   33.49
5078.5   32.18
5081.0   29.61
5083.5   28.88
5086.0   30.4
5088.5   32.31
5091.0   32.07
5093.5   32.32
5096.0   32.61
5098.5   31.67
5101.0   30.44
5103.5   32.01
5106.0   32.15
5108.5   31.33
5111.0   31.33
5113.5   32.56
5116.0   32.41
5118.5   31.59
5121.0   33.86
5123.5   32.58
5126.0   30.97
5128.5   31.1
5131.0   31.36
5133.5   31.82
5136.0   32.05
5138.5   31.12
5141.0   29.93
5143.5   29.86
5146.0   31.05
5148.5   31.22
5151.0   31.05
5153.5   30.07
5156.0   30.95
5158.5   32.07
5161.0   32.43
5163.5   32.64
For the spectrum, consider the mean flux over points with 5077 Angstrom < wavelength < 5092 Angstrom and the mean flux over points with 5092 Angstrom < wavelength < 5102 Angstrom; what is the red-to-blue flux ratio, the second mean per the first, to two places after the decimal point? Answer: 1.03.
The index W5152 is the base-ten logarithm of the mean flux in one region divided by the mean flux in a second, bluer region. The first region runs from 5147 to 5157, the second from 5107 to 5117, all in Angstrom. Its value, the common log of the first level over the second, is -0.015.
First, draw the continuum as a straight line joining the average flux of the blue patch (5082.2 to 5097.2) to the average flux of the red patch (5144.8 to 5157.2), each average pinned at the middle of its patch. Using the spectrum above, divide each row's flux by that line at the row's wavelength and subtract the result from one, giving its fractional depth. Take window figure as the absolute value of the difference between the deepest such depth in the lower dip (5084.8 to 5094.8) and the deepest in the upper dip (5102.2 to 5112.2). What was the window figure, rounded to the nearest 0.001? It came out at 0.036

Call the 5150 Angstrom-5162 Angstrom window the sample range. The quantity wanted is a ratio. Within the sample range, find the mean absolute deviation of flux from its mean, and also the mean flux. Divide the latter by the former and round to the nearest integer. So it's 42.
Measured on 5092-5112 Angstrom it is 59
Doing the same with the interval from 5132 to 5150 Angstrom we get 49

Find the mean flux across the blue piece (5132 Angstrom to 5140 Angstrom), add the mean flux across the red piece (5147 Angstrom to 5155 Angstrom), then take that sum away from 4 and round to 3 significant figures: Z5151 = -58.4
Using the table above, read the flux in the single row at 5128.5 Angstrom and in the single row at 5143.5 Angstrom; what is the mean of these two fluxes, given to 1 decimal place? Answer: 30.5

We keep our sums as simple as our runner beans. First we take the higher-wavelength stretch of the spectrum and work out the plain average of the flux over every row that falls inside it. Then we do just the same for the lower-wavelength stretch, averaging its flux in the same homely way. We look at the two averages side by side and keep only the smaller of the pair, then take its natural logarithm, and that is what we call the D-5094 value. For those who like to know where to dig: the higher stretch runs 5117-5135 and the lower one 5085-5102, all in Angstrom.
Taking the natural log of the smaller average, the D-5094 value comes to 3.46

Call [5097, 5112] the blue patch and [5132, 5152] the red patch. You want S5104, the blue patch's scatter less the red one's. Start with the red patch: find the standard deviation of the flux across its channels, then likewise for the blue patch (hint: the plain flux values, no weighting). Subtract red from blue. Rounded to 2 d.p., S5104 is -0.17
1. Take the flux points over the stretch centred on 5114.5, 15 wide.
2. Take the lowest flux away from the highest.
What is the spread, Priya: 2.5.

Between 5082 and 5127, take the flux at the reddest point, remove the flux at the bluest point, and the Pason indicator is 2.09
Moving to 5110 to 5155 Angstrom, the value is -1.26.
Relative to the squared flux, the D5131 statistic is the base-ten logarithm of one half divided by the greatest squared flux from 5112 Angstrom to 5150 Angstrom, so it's -3.36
